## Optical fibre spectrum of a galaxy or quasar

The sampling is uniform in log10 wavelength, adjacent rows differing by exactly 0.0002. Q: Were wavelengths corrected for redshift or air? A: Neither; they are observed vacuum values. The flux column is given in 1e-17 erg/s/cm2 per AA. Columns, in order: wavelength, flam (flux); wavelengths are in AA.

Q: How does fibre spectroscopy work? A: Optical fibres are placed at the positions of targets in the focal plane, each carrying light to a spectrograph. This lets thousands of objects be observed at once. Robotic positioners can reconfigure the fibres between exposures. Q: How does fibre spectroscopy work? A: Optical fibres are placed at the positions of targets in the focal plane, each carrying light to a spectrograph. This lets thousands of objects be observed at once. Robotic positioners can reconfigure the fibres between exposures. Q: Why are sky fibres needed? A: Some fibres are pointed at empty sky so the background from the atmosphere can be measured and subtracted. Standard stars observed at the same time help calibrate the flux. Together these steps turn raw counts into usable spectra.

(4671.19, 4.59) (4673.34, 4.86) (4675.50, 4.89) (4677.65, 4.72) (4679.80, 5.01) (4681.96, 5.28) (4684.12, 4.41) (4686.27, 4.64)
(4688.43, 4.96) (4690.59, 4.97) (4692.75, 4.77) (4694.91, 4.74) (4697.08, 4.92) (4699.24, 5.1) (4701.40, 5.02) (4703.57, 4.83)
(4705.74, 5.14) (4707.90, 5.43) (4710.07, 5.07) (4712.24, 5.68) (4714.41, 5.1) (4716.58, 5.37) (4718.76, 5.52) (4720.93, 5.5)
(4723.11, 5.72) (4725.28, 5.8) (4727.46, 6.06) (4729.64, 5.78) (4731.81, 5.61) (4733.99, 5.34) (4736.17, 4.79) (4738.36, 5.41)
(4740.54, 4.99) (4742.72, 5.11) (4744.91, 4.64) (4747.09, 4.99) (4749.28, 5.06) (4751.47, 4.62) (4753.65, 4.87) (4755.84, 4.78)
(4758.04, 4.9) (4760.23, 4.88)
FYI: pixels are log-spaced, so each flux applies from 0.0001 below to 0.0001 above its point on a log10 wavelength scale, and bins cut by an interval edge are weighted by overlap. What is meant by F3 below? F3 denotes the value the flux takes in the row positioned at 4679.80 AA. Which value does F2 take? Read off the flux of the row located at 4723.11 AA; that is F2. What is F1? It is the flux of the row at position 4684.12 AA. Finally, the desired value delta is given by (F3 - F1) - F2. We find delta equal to -5.1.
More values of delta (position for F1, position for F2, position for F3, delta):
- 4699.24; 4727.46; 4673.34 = -6.3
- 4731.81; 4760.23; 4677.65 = -5.8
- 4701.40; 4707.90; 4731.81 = -4.8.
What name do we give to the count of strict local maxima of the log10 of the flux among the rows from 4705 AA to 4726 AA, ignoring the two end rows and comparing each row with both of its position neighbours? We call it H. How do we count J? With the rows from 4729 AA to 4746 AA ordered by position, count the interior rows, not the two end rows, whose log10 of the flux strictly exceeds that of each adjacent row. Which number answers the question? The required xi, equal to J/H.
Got 0.7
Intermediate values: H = 3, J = 2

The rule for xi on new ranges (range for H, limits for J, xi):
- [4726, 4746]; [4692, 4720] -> 1.5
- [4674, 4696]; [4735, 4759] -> 2.0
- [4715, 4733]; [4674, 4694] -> 1.0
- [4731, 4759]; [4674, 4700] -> 0.5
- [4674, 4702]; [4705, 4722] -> 1.0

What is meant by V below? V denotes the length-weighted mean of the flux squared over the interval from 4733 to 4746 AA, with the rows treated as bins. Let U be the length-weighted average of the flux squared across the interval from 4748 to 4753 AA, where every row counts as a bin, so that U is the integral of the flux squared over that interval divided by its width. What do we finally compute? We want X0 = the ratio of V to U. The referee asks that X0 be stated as 1.08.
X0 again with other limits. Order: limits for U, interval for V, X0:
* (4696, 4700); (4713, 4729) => 1.25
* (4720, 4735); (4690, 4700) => 0.74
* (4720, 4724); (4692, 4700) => 0.76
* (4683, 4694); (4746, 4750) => 1.11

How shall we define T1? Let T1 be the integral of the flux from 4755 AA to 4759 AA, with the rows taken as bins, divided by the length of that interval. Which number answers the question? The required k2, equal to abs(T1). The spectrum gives 4.83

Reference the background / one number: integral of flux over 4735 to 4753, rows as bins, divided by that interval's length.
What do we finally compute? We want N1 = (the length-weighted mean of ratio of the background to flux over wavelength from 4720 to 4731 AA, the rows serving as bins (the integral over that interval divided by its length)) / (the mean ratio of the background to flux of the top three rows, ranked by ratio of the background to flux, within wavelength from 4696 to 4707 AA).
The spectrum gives 0.85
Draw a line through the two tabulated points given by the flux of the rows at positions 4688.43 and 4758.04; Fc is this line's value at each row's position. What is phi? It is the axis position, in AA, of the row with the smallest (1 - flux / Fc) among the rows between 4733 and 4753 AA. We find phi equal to 4738.36 AA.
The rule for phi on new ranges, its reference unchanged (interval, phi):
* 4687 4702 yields 4699.24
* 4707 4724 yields 4723.11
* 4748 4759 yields 4749.28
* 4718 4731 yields 4727.46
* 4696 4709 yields 4707.90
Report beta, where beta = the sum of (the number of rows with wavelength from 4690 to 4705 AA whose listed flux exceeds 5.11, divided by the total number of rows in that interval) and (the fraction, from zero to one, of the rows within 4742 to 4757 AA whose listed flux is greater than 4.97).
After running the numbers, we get 0.4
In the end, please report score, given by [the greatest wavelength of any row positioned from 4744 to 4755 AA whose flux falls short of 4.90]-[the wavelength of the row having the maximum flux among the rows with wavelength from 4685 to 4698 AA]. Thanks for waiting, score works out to 63.1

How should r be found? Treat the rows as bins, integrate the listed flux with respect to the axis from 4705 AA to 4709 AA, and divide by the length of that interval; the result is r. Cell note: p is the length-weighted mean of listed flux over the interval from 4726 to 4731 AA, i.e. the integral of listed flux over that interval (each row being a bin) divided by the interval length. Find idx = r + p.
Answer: 11.2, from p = 5.9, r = 5.30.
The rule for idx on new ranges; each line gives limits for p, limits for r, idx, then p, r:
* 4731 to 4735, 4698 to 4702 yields 10.5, 5.5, 5.07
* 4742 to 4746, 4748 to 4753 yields 9.7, 4.9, 4.85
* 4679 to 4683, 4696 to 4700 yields 10.2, 5.1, 5.01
